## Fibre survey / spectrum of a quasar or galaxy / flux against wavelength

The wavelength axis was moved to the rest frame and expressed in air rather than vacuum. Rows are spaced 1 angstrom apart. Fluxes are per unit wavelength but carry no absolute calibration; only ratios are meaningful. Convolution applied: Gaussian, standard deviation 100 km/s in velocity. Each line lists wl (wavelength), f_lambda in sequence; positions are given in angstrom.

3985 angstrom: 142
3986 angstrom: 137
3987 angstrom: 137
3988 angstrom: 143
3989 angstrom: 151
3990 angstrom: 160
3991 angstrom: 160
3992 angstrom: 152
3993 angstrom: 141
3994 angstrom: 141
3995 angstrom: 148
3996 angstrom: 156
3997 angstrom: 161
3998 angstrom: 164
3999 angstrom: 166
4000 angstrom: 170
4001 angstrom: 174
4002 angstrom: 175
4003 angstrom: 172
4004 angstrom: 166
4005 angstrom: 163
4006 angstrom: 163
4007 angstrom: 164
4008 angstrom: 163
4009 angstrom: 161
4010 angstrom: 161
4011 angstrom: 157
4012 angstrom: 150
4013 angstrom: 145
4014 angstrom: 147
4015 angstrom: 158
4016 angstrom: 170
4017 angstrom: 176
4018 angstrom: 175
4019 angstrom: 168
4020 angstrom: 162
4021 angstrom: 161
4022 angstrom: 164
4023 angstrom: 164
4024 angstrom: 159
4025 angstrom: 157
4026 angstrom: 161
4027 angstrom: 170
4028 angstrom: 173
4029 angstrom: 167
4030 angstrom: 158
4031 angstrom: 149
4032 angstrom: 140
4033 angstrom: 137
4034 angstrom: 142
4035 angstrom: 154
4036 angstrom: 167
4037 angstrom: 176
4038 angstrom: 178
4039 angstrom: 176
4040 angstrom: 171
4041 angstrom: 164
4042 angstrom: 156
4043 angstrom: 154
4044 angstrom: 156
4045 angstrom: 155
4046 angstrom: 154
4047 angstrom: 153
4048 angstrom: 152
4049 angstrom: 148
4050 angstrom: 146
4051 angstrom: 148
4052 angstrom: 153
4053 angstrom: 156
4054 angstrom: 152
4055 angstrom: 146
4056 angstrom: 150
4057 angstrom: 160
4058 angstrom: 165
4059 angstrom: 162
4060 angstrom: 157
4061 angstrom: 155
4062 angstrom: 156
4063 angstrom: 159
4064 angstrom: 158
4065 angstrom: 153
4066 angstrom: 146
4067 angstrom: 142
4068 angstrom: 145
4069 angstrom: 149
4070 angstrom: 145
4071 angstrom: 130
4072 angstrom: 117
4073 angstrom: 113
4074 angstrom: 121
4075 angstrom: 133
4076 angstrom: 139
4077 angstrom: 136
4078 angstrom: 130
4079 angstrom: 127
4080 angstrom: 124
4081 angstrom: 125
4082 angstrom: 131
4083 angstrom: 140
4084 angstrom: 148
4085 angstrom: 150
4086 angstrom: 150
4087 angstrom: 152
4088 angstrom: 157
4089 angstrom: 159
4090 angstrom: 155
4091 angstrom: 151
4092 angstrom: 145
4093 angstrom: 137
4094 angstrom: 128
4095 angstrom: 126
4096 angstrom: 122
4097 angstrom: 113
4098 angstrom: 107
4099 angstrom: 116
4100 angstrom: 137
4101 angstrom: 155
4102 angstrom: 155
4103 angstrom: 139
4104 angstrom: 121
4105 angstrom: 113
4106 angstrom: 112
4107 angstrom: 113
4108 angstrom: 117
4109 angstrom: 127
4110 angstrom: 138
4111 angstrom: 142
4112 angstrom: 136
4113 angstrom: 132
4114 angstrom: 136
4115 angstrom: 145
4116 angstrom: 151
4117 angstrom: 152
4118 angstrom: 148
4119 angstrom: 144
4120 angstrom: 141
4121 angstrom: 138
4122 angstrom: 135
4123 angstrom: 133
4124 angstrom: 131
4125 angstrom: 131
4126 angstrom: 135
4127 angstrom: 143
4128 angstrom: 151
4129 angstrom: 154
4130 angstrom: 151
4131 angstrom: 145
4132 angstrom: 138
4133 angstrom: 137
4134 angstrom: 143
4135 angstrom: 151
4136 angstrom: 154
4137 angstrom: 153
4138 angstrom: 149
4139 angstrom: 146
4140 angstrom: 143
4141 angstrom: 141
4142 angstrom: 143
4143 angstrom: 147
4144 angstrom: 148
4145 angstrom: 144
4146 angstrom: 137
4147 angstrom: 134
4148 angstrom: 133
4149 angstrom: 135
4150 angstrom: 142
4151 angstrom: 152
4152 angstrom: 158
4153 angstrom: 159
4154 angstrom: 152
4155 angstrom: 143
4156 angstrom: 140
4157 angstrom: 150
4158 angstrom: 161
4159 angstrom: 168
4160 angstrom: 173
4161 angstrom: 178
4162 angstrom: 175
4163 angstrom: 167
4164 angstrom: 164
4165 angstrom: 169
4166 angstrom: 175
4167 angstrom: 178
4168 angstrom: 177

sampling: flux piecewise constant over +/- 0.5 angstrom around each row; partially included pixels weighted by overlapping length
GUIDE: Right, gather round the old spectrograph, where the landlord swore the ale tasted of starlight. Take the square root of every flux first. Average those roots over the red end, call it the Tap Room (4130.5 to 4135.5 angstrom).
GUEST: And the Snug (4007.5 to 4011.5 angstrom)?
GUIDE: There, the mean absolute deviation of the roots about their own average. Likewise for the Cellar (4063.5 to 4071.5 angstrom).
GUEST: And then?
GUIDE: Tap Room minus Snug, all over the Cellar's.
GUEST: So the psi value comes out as 52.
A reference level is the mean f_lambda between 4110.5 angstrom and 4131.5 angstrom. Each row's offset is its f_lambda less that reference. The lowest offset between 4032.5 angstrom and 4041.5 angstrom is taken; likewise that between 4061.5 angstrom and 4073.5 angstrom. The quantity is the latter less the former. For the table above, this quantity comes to -24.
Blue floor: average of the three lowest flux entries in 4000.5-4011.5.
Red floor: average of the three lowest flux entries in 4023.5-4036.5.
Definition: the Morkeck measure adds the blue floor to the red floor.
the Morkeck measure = 299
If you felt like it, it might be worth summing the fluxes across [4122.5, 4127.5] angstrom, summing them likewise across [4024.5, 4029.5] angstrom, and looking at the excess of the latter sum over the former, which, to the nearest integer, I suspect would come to 155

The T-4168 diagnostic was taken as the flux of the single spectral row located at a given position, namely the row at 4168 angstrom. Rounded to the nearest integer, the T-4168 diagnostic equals 177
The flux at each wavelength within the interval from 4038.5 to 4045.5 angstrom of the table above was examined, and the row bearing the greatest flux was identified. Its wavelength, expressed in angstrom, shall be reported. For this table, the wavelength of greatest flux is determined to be 4039 angstrom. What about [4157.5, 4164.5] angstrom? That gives 4161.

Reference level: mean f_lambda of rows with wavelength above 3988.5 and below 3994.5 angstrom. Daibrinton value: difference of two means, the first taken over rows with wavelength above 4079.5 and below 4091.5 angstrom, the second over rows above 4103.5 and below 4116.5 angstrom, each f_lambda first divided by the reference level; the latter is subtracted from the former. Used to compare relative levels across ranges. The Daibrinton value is 0.10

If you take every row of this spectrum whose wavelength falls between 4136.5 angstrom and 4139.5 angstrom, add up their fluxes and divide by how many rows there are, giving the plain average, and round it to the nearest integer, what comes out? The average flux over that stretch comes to 149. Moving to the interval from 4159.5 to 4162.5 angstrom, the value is 175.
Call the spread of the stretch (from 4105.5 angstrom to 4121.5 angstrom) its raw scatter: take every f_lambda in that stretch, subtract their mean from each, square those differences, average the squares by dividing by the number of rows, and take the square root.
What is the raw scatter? 12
